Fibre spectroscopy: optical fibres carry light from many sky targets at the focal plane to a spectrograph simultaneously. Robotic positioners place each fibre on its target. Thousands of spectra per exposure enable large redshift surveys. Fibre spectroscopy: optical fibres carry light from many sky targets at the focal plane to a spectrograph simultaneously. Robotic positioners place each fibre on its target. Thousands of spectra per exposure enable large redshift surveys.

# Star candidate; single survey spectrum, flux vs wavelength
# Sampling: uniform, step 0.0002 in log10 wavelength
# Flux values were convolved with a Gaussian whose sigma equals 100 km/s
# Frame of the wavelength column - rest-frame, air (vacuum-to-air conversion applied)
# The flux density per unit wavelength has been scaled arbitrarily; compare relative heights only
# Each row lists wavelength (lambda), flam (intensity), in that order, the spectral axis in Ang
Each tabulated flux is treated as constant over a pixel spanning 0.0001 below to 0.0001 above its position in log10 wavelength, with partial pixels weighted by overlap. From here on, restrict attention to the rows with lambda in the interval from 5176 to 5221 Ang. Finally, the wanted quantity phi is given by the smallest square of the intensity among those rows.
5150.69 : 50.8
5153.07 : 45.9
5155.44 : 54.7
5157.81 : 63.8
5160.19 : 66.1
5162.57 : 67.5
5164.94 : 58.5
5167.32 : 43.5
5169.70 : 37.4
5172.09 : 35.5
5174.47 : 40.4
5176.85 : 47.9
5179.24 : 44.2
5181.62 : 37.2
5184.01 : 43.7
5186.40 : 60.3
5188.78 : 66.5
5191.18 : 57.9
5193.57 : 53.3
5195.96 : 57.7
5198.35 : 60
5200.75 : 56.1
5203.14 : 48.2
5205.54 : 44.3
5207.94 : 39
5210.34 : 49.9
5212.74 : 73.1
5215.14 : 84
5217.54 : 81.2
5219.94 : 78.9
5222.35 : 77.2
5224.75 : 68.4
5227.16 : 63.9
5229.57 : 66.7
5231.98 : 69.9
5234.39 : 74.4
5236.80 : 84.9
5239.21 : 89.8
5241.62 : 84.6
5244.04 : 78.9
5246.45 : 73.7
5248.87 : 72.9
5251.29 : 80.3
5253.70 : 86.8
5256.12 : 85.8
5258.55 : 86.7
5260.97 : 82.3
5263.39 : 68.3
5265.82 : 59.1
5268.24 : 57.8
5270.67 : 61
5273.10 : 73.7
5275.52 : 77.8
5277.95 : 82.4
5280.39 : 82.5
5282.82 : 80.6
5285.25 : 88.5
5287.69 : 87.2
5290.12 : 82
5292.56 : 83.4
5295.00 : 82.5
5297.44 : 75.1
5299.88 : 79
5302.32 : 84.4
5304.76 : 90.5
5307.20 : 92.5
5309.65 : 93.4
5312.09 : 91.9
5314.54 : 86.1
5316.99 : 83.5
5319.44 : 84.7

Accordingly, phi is 1384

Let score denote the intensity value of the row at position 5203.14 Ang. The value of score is 48.2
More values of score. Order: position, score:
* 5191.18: 57.9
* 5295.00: 82.5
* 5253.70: 86.8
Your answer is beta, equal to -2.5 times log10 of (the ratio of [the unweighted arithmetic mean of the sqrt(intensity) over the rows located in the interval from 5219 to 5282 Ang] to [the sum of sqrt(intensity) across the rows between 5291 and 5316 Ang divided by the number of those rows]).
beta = 0.07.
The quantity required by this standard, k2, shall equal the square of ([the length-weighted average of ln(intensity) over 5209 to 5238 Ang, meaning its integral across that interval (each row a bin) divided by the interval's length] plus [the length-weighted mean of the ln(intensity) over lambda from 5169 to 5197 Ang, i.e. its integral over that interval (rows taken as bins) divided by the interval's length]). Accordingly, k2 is 66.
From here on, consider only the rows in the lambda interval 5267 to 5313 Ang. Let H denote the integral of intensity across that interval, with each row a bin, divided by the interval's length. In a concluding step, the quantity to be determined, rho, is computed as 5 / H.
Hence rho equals 0.061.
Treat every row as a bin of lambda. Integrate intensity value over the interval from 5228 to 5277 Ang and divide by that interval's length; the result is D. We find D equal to 76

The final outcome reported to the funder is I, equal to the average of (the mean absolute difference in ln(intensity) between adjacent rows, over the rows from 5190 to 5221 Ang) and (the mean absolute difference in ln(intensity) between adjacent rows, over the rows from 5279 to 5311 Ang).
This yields 0.083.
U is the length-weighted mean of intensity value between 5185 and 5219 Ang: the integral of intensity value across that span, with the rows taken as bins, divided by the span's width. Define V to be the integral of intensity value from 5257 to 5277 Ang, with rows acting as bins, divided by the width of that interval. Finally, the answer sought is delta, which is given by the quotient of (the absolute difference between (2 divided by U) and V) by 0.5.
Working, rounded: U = 59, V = 71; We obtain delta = 142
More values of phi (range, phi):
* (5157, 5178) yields 1260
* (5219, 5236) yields 4083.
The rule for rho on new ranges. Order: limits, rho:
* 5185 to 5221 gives 0.083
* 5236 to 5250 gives 0.062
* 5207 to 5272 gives 0.068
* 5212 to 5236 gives 0.068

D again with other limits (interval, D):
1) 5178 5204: 53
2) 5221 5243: 76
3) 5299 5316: 88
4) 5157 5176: 51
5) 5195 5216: 56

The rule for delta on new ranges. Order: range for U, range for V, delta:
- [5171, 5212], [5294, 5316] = 172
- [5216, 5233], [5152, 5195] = 103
